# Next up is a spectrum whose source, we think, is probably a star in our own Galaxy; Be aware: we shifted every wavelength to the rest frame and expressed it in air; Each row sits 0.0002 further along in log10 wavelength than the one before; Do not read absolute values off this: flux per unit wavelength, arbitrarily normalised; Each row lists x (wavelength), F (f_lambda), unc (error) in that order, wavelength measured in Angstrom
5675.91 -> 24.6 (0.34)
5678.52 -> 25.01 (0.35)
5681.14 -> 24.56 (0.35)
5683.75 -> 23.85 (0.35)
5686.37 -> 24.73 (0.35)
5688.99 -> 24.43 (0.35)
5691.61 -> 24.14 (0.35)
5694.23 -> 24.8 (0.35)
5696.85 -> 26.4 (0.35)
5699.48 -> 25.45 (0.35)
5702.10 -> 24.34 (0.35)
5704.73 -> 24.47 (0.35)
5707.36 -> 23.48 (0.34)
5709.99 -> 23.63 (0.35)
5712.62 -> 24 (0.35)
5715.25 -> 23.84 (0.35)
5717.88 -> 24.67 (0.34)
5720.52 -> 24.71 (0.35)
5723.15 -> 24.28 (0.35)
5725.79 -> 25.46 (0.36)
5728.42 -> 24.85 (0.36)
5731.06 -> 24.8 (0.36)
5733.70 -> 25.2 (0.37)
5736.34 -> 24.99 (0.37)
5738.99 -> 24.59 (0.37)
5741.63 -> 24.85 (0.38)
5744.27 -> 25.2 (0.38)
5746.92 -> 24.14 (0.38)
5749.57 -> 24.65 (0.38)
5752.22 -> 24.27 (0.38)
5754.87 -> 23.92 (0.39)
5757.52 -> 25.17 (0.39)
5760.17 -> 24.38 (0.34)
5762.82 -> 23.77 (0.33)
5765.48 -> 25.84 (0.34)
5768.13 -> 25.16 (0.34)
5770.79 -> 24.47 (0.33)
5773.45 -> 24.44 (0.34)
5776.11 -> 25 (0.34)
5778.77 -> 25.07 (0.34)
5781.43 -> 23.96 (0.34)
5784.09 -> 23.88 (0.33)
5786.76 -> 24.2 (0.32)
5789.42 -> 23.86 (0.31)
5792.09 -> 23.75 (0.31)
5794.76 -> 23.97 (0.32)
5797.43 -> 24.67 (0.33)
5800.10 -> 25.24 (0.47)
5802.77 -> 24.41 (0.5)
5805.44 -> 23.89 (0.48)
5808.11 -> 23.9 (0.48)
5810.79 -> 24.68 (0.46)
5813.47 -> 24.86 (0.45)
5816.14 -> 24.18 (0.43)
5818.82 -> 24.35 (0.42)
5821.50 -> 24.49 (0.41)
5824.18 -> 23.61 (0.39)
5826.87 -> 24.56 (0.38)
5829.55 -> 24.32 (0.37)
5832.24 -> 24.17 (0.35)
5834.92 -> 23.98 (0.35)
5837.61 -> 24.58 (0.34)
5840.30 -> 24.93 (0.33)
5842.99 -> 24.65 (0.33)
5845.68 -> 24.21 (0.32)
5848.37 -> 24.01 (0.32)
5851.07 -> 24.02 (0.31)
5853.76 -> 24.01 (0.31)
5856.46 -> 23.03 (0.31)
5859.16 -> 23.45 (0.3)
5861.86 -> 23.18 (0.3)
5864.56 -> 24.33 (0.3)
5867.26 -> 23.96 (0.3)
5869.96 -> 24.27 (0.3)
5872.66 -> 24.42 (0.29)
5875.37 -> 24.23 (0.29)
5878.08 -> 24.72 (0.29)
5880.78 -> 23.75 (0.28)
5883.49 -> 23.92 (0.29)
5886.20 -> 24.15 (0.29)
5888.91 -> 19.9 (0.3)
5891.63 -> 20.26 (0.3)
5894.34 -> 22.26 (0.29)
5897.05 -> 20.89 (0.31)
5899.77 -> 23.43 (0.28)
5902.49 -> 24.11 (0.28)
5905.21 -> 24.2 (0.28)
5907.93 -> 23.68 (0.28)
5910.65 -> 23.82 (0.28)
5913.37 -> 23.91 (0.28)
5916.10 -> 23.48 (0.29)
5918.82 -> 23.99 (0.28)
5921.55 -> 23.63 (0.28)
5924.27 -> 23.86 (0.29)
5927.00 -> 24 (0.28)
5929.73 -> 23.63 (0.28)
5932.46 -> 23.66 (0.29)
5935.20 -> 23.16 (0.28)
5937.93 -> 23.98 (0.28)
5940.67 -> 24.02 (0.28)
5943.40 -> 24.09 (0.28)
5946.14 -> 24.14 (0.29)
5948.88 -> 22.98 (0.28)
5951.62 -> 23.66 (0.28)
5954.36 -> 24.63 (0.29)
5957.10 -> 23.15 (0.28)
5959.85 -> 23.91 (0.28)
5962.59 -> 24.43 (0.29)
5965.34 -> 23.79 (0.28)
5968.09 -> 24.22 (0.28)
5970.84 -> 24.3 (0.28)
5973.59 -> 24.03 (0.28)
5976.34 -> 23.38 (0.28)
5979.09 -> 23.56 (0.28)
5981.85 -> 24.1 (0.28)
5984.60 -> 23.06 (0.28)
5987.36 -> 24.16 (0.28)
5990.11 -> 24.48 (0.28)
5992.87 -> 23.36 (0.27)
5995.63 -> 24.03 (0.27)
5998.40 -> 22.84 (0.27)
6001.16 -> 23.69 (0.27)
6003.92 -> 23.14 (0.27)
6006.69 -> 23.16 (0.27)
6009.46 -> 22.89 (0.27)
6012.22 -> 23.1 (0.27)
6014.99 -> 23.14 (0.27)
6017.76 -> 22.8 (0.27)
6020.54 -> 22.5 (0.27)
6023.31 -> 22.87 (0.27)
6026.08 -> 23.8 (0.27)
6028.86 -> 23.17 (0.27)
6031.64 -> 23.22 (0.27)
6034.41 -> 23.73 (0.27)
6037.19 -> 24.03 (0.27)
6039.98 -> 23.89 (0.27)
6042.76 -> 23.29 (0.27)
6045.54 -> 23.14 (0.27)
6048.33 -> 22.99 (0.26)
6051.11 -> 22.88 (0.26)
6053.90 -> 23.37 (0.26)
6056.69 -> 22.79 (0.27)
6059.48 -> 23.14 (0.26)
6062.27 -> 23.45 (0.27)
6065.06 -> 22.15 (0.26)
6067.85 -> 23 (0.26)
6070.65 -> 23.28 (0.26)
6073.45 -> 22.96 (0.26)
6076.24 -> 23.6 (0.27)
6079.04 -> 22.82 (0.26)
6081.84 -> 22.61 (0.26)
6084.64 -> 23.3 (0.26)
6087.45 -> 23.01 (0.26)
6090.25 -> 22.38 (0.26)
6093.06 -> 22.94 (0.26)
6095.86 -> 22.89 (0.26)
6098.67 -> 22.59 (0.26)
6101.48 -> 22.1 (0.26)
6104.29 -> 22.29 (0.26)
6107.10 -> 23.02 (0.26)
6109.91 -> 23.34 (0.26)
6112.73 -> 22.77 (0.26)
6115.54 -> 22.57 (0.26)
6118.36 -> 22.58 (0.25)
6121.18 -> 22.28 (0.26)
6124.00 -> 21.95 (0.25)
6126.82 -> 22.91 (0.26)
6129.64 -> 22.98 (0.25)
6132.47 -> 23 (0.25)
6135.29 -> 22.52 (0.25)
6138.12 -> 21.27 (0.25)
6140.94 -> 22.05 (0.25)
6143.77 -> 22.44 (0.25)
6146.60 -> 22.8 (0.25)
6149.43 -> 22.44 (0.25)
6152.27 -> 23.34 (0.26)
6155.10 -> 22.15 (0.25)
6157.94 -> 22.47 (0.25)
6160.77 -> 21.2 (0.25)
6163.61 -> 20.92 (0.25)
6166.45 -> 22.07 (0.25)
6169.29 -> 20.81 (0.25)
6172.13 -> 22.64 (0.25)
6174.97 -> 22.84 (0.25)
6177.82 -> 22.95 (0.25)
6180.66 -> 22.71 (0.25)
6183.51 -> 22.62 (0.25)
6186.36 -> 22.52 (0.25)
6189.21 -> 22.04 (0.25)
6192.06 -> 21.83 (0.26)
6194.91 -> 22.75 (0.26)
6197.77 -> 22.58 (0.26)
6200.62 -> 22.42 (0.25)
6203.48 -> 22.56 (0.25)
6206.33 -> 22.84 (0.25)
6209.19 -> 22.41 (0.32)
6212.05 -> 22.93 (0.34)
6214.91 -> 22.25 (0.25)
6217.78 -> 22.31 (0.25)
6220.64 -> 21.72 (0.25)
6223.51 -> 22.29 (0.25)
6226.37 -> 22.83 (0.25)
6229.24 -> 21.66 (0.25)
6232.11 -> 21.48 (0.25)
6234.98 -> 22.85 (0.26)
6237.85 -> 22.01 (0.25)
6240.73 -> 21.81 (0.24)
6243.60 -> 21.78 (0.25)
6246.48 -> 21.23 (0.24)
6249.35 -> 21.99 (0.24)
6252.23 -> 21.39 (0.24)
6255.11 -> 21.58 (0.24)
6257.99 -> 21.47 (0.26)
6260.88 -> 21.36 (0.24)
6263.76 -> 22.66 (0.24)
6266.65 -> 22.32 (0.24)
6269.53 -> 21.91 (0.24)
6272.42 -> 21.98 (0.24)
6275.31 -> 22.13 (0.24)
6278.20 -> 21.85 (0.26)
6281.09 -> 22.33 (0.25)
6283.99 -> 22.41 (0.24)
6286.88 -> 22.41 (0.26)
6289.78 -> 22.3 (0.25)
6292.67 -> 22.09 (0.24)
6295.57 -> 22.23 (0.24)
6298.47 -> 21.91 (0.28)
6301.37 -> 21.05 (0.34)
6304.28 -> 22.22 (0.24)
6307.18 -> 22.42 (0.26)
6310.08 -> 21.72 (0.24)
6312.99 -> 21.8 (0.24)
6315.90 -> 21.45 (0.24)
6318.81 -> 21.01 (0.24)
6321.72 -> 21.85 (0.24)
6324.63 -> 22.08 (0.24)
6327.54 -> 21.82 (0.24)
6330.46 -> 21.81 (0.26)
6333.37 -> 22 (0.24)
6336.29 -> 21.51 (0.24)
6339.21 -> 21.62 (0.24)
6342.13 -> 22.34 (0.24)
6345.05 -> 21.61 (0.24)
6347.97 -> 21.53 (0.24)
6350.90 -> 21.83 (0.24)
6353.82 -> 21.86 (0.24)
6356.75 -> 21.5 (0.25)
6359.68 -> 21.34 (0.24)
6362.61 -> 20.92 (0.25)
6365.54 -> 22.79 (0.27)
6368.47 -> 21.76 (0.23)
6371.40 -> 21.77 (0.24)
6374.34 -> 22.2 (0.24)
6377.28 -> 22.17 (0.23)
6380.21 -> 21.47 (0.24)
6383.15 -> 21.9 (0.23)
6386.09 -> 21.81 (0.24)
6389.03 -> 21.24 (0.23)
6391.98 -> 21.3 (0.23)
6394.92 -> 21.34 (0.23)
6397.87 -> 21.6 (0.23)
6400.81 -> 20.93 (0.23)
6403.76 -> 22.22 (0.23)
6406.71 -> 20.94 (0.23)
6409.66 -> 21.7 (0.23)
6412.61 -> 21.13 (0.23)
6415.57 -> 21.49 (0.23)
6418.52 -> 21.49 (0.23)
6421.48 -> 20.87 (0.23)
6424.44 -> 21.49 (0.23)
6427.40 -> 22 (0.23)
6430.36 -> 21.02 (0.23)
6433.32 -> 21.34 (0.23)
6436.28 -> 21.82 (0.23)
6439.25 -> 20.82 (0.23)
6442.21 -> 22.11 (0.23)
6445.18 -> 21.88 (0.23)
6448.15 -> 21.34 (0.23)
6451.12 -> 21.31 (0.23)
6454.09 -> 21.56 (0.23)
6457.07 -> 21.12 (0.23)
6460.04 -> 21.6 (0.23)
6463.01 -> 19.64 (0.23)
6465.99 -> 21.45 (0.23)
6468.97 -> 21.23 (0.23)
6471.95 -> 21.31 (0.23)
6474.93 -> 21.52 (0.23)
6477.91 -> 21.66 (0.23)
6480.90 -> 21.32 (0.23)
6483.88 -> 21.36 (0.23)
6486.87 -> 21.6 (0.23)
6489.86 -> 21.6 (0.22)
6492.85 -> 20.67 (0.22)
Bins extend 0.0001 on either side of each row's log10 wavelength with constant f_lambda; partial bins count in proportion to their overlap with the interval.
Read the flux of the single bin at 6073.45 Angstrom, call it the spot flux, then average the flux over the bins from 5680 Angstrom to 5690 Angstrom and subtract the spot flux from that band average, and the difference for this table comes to 1.4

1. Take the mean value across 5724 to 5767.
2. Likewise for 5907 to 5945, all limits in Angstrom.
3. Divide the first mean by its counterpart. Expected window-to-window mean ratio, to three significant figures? 1.04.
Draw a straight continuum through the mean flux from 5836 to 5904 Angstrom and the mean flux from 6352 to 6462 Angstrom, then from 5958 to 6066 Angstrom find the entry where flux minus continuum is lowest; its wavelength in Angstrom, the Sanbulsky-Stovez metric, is 6065.06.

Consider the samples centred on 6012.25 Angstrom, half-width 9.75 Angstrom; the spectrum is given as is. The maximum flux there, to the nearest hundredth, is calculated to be 23.16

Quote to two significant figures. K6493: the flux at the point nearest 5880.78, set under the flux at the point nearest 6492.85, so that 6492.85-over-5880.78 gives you 0.87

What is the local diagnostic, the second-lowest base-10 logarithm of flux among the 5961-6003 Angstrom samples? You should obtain 1.36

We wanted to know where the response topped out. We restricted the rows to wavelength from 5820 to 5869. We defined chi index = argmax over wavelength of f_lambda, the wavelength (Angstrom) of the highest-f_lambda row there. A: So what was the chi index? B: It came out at 5840.30 Angstrom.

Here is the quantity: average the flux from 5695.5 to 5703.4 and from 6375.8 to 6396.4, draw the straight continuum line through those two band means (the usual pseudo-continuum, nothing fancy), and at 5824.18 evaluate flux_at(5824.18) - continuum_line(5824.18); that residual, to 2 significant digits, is -1.1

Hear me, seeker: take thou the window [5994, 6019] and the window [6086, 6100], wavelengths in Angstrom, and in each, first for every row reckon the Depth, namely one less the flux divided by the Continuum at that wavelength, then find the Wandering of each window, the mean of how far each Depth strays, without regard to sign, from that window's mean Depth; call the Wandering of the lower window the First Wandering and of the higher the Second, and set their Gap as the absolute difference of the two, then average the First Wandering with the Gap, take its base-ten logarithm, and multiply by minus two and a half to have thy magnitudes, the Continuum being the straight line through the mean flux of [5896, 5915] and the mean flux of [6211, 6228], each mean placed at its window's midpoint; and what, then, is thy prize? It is 5.3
